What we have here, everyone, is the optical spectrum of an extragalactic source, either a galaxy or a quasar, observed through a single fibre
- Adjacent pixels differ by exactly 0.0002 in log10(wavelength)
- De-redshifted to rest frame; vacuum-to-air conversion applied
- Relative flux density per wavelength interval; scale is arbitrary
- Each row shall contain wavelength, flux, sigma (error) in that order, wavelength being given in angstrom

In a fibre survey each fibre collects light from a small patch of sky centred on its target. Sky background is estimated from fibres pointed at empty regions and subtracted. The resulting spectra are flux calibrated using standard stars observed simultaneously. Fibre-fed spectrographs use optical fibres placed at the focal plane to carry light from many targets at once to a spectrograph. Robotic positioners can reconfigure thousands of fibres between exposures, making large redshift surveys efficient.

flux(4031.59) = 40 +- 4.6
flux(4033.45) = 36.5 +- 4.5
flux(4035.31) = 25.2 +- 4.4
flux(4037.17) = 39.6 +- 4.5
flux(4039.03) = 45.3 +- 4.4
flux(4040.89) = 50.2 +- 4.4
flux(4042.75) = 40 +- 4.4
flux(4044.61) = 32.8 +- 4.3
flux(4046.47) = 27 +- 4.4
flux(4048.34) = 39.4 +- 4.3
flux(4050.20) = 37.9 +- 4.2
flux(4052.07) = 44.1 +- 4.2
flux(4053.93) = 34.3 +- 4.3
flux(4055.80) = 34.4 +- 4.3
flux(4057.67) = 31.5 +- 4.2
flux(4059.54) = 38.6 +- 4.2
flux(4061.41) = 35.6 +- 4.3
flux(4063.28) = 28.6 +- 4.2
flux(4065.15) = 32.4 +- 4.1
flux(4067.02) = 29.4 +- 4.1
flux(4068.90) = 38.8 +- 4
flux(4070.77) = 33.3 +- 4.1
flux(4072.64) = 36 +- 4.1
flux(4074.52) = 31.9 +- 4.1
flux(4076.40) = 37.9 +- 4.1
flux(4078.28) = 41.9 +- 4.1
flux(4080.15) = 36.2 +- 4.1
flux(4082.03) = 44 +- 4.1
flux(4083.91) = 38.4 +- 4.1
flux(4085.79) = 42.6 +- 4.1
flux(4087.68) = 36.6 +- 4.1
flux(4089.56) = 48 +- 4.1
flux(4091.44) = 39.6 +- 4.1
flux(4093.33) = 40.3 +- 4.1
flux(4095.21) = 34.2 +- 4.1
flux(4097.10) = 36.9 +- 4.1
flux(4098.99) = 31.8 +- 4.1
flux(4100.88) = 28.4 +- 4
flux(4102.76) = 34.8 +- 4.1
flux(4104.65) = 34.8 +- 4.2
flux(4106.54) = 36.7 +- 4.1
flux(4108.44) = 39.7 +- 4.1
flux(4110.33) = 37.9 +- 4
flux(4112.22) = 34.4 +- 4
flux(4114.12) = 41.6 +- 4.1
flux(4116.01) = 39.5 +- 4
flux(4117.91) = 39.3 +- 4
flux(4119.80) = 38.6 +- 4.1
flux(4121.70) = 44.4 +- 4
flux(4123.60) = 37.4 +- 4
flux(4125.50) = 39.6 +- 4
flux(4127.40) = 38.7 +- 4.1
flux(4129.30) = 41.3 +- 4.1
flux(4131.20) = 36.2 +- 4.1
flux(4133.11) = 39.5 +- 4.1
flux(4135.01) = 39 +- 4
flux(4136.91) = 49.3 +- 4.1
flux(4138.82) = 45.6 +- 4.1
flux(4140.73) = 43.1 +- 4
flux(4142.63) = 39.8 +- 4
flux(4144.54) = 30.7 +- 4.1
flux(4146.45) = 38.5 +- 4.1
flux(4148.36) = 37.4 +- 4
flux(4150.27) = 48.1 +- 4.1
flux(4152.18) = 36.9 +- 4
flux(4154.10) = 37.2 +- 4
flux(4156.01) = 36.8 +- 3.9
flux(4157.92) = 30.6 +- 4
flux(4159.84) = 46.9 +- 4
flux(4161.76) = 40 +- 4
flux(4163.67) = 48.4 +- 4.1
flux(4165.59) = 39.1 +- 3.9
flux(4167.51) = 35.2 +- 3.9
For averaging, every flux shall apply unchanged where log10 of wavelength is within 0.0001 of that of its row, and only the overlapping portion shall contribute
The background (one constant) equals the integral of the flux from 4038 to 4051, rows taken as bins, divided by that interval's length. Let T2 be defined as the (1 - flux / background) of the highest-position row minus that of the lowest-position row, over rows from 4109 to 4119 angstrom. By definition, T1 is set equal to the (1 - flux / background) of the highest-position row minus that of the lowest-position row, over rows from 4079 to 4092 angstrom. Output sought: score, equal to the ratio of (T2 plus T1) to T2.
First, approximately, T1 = -0.09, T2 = -0.04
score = 3.4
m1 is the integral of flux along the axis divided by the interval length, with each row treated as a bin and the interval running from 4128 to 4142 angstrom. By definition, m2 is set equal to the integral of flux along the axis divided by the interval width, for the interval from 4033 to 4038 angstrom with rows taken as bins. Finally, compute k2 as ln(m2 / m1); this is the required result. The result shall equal -0.23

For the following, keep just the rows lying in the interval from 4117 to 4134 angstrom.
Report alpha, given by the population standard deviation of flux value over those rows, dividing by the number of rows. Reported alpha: 2.2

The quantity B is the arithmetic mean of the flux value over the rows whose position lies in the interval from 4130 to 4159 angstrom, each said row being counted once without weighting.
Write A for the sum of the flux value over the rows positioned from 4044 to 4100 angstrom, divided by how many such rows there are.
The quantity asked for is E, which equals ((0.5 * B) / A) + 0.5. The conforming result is 1.04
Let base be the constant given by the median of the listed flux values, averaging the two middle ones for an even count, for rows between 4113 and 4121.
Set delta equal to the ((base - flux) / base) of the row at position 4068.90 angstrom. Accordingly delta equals 0.02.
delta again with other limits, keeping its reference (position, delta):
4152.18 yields 0.06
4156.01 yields 0.07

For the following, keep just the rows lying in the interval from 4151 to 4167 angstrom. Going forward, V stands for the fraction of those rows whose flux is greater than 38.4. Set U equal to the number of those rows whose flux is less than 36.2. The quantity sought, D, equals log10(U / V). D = 0.3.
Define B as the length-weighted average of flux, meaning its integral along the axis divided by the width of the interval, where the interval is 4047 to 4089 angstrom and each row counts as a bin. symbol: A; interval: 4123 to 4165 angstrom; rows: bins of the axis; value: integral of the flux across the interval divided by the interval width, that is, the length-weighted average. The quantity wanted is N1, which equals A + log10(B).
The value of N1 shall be 41.6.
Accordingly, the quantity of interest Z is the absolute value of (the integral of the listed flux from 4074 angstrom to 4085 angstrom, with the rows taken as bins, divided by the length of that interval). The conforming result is 38.7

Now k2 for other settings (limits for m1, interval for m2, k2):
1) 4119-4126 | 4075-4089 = -0.01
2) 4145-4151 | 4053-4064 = -0.17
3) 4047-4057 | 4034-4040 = -0.02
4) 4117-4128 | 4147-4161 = -0.02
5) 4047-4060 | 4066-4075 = -0.08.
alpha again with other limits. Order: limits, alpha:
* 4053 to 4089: 4.2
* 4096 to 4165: 4.8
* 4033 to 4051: 7.2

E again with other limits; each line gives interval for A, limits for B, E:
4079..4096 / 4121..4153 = 1.00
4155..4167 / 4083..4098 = 0.99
